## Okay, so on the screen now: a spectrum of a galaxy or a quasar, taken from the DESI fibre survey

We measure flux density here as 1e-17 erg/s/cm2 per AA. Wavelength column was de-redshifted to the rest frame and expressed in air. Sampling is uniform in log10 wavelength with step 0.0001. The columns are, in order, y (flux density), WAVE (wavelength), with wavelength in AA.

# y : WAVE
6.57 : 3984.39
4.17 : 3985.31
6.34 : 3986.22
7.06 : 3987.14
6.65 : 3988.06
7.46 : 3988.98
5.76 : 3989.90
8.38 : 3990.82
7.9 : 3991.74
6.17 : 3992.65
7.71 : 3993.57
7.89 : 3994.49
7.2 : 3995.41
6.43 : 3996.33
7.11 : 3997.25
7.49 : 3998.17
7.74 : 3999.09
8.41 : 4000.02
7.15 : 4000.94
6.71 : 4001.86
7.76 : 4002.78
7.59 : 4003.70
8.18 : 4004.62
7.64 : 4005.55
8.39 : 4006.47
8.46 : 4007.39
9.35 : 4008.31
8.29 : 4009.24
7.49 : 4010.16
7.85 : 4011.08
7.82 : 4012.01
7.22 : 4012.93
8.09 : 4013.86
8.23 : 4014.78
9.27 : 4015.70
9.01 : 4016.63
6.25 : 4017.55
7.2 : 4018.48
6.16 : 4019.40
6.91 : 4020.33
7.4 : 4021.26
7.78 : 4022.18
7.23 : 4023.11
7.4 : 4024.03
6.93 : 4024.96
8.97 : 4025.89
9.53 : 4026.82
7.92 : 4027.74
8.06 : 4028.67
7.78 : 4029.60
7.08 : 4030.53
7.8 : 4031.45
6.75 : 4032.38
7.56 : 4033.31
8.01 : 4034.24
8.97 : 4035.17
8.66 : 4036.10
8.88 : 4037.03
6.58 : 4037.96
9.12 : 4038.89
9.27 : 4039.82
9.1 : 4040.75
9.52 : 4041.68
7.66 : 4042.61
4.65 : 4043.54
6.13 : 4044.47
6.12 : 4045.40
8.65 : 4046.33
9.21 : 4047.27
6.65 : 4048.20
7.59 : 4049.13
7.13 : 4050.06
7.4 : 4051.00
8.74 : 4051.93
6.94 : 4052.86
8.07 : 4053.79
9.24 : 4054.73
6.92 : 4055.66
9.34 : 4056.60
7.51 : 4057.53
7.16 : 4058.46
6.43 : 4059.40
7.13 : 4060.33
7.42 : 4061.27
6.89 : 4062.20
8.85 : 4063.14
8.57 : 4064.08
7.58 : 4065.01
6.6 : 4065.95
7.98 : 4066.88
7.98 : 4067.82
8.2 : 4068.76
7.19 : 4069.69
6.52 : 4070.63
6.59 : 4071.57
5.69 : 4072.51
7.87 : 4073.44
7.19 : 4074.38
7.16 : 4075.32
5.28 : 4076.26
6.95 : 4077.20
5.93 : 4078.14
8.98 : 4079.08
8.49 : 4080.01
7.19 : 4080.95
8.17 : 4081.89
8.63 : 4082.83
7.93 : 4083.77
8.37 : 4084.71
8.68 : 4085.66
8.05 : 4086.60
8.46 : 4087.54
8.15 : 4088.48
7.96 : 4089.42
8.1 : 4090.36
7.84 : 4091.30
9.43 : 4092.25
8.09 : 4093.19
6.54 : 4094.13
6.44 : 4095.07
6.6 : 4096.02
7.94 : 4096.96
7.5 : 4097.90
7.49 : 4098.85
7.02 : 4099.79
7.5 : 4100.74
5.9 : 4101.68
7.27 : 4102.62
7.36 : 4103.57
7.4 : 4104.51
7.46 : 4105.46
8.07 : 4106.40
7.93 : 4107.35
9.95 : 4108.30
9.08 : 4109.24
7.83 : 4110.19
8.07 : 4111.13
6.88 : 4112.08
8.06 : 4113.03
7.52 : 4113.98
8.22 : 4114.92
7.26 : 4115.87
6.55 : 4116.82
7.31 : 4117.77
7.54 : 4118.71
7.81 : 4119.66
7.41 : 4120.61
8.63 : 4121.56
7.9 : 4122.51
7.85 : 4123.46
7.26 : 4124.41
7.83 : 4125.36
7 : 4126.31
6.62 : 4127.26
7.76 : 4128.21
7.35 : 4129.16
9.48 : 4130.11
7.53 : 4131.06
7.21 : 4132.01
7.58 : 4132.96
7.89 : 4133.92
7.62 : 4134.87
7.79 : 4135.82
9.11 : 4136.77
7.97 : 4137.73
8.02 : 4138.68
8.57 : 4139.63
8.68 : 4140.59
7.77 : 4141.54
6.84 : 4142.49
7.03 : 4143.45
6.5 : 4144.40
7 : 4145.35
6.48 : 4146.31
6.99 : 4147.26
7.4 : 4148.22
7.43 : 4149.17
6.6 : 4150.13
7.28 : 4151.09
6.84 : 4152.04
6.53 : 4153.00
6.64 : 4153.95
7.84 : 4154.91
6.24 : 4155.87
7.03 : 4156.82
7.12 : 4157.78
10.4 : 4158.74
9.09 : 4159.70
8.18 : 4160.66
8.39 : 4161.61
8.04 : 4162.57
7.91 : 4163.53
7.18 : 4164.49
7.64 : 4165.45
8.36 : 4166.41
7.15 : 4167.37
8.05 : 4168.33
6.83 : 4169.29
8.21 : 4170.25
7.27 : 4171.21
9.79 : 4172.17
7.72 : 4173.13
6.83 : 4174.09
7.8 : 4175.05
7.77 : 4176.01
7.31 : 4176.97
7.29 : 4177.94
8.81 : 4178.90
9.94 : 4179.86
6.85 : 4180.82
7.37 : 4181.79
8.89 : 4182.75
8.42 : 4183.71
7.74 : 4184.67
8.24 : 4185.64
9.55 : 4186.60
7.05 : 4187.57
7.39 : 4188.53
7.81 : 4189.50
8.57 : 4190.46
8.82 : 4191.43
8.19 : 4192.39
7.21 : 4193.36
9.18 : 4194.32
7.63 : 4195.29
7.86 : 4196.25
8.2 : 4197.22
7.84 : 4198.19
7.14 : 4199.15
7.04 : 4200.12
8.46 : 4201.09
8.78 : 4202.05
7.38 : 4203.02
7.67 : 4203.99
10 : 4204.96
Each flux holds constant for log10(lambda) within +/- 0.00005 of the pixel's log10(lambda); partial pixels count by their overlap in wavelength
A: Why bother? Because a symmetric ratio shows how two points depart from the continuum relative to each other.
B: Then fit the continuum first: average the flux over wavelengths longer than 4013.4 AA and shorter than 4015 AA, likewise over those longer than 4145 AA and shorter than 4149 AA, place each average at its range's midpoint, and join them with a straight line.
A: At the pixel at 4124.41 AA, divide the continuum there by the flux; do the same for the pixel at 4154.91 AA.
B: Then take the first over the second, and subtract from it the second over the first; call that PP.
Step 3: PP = 0.23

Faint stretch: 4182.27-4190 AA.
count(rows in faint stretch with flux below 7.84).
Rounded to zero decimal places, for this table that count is 4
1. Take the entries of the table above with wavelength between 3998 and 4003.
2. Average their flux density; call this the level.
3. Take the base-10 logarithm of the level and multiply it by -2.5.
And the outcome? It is -2.19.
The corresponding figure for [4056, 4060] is -2.20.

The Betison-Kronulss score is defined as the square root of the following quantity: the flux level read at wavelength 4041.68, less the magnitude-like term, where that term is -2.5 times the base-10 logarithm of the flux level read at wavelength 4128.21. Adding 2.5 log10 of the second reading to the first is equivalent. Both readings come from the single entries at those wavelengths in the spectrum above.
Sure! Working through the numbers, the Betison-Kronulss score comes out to 3.43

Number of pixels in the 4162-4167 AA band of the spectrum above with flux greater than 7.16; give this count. 5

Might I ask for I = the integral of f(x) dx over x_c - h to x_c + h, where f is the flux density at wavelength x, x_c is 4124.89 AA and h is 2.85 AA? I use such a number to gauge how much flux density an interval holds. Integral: 42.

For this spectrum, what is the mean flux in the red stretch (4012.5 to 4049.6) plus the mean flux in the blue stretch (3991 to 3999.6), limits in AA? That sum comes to 15.1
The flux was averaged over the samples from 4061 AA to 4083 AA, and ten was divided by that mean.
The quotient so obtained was 1.35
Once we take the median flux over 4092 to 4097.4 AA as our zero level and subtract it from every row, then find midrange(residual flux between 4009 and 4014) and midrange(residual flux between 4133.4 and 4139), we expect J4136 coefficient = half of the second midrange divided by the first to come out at 1.1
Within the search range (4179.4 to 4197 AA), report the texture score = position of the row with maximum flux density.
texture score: 4179.86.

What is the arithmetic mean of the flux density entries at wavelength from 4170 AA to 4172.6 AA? 8.4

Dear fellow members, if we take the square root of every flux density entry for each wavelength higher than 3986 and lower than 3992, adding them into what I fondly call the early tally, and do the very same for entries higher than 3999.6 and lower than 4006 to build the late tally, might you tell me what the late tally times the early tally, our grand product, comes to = 359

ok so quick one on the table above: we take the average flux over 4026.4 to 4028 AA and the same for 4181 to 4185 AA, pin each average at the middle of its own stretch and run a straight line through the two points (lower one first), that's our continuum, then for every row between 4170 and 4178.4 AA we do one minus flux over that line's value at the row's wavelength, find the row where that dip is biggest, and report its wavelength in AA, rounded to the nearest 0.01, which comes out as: 4174.09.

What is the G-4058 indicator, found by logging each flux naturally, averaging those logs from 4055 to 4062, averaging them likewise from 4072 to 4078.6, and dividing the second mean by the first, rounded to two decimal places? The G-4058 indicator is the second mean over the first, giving 0.94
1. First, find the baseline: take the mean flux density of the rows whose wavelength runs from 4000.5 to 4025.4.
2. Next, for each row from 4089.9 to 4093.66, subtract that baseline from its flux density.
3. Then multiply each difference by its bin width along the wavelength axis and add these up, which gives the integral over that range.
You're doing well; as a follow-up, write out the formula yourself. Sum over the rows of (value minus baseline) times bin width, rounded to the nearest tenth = 2.5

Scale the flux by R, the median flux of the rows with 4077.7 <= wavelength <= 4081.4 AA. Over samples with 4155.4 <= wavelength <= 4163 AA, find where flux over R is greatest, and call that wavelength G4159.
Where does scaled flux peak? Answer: 4158.74 AA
